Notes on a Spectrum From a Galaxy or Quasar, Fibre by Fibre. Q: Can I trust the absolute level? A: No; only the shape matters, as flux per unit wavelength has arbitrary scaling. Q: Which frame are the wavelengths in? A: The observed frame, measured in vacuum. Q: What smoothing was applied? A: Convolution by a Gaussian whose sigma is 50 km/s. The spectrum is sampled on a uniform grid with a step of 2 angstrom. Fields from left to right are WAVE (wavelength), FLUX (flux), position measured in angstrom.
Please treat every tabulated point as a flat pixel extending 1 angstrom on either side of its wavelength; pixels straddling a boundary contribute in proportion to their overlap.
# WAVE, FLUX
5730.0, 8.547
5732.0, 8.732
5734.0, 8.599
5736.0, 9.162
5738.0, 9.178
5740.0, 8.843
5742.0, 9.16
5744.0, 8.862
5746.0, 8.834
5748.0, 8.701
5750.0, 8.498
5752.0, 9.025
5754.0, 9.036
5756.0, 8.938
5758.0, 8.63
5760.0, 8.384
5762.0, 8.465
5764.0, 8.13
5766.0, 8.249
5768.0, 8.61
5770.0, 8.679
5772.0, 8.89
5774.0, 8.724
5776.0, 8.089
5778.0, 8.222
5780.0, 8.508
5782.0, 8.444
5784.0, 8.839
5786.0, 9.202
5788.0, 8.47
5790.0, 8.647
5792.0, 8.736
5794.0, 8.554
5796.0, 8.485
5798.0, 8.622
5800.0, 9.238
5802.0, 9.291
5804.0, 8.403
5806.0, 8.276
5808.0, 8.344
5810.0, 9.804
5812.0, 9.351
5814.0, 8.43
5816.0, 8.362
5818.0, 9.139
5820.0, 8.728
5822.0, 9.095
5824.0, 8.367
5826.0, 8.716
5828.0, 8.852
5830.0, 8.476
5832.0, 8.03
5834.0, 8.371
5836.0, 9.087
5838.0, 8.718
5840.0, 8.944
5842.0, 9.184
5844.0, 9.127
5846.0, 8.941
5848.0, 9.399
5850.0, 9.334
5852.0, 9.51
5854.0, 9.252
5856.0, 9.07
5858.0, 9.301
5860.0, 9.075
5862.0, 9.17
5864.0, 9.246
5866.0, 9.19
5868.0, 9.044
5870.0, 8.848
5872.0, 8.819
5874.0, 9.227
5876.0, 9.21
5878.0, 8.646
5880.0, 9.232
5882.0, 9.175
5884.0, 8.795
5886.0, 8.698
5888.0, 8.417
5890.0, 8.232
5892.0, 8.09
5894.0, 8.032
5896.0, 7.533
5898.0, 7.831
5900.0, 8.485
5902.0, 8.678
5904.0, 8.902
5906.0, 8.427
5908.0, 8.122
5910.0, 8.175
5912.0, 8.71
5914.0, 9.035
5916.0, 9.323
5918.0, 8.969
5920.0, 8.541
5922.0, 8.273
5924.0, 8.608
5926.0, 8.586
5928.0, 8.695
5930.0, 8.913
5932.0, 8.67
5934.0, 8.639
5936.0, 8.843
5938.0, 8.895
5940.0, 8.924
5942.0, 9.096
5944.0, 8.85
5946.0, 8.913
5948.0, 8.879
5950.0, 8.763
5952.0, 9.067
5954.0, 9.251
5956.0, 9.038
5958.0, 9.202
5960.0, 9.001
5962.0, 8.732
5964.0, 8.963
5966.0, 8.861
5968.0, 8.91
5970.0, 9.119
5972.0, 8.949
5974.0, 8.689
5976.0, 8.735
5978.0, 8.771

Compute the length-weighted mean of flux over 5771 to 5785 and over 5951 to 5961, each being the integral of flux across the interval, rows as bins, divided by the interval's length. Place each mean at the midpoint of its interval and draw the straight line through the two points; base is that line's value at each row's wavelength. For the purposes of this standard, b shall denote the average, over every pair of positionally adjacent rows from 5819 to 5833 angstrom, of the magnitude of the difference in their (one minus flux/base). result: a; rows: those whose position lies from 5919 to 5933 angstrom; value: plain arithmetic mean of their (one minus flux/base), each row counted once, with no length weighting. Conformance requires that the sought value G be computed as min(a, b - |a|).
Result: 0.00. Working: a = 0.04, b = 0.046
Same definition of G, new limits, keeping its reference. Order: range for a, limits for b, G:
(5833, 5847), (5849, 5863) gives -0.02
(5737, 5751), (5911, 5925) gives -0.05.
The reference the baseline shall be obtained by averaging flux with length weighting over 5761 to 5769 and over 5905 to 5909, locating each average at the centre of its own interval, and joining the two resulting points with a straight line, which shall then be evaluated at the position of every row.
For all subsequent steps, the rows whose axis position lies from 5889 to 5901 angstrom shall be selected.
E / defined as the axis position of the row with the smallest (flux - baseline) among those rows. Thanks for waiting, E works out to 5896.0 angstrom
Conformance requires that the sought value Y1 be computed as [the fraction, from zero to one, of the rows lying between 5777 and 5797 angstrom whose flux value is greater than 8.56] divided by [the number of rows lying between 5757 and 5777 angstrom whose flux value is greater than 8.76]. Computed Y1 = 0.40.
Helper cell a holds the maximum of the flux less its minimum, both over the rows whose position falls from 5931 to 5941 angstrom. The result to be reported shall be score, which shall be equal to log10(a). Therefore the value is -0.55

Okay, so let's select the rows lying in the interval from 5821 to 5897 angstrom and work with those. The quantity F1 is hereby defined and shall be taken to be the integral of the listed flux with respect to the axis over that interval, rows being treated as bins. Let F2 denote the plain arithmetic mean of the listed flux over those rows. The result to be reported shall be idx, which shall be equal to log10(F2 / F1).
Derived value -1.88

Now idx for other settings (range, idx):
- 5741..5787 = -1.66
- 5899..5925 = -1.41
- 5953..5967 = -1.15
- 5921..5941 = -1.30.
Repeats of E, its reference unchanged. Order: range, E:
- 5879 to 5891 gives 5890.0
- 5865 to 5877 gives 5872.0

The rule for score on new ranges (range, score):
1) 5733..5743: -0.24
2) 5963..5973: -0.59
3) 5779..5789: -0.12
